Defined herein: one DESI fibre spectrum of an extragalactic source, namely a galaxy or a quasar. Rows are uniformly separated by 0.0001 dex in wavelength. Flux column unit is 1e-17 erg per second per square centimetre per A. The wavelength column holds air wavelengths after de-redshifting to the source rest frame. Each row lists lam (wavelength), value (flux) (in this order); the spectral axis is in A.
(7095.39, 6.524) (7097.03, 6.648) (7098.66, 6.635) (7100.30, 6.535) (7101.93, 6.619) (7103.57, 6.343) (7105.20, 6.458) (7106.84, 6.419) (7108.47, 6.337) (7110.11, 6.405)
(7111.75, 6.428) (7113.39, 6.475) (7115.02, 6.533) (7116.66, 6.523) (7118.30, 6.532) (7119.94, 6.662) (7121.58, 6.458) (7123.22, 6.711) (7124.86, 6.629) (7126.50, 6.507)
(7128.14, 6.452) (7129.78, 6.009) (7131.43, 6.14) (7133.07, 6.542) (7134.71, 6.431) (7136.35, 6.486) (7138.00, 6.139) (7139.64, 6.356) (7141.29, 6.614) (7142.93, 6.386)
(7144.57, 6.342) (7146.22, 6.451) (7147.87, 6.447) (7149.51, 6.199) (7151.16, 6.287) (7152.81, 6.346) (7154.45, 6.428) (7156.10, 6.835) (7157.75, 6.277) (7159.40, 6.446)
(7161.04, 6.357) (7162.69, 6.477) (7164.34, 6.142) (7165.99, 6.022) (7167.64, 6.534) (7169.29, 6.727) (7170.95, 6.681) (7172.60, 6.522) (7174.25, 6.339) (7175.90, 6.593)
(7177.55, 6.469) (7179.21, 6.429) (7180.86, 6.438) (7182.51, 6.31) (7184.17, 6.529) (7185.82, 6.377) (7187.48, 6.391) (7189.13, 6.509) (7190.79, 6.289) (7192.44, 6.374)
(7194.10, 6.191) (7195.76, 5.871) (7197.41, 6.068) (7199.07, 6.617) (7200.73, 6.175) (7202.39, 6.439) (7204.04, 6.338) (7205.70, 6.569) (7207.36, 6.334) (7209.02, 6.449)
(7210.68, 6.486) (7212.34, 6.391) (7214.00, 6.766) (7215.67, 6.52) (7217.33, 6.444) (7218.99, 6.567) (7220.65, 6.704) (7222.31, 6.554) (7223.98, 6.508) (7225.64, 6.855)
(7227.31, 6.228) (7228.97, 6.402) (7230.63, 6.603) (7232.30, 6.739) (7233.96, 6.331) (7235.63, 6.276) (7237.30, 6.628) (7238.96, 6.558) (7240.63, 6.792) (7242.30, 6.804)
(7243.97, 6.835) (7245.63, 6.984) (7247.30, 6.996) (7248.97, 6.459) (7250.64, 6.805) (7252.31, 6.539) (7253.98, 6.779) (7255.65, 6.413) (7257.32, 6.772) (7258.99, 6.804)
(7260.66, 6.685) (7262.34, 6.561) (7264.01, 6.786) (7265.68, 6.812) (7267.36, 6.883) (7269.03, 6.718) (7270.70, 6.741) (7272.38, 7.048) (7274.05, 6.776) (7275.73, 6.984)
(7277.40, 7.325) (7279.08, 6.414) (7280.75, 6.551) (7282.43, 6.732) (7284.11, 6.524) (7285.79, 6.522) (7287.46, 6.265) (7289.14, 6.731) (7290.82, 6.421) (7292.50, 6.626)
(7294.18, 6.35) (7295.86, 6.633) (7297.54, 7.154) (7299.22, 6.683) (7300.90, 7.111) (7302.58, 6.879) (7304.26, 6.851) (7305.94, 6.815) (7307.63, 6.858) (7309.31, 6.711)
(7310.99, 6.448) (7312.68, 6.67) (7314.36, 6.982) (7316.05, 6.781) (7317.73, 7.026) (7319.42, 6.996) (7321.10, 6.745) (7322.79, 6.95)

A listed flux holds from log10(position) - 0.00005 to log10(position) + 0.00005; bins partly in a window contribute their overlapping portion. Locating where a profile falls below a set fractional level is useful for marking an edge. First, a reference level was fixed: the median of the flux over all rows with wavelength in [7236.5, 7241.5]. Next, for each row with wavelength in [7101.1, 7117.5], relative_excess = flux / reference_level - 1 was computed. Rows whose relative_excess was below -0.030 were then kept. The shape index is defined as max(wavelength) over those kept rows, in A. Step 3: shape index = 7111.75 A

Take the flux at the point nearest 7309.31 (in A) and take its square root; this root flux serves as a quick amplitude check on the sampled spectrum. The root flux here 2.59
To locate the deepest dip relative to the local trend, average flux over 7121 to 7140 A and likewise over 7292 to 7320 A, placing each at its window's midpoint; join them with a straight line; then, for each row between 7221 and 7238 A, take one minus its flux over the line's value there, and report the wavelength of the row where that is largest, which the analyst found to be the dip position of 7227.31 A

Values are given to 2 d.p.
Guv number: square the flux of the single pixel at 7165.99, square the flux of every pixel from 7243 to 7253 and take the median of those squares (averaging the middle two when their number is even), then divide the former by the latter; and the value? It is 0.78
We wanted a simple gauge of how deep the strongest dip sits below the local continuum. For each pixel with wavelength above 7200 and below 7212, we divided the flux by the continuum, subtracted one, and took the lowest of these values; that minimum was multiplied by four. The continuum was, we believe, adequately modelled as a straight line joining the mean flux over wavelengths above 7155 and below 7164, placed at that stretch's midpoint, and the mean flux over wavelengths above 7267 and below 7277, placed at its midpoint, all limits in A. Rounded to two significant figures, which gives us -0.27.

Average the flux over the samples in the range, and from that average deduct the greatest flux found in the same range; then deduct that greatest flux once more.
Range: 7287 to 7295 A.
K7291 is -6.98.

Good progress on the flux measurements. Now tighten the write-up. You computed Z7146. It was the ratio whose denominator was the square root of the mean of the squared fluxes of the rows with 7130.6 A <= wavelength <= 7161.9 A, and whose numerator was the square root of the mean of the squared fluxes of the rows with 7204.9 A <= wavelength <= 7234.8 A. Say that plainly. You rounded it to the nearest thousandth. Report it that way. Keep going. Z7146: 1.020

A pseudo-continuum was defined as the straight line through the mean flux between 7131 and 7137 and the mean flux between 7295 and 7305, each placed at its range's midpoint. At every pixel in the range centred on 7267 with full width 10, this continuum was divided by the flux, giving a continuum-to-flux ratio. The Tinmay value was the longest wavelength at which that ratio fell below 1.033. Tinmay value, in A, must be 7270.70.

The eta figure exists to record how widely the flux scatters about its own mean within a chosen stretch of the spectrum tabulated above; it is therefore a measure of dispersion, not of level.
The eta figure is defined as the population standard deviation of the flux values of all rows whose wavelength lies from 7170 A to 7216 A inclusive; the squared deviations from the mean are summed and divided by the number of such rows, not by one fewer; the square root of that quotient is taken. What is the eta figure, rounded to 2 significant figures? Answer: 0.18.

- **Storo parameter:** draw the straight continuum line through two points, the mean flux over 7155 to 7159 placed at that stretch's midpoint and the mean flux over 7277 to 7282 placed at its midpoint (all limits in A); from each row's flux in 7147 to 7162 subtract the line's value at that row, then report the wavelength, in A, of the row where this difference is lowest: 7149.51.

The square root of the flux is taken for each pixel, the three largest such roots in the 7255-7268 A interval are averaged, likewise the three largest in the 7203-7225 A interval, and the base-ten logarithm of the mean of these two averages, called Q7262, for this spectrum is 0.415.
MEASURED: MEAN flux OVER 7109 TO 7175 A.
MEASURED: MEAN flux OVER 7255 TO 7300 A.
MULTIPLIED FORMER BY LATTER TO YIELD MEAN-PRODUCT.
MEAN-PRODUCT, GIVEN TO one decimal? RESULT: 43.1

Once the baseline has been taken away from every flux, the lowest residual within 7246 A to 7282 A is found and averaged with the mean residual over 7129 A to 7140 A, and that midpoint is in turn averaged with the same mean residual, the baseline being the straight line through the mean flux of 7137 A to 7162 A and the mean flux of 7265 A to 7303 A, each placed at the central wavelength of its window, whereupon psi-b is -0.12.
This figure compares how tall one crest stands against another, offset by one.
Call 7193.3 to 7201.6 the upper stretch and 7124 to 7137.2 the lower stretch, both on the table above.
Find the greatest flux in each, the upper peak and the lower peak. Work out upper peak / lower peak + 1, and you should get 2.00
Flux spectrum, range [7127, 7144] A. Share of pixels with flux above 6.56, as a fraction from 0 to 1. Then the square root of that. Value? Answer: 0.32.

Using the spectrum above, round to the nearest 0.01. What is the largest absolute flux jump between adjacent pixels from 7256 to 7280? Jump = 0.91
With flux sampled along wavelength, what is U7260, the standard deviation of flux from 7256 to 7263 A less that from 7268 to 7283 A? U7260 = -0.16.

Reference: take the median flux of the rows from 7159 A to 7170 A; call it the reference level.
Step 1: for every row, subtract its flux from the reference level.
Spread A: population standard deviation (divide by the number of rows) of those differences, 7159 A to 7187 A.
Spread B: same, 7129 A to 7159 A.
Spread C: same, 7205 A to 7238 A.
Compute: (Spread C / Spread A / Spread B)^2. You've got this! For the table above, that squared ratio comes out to 27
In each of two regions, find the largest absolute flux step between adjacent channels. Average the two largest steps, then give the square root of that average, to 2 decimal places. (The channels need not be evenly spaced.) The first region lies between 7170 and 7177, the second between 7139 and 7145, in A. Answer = 0.51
